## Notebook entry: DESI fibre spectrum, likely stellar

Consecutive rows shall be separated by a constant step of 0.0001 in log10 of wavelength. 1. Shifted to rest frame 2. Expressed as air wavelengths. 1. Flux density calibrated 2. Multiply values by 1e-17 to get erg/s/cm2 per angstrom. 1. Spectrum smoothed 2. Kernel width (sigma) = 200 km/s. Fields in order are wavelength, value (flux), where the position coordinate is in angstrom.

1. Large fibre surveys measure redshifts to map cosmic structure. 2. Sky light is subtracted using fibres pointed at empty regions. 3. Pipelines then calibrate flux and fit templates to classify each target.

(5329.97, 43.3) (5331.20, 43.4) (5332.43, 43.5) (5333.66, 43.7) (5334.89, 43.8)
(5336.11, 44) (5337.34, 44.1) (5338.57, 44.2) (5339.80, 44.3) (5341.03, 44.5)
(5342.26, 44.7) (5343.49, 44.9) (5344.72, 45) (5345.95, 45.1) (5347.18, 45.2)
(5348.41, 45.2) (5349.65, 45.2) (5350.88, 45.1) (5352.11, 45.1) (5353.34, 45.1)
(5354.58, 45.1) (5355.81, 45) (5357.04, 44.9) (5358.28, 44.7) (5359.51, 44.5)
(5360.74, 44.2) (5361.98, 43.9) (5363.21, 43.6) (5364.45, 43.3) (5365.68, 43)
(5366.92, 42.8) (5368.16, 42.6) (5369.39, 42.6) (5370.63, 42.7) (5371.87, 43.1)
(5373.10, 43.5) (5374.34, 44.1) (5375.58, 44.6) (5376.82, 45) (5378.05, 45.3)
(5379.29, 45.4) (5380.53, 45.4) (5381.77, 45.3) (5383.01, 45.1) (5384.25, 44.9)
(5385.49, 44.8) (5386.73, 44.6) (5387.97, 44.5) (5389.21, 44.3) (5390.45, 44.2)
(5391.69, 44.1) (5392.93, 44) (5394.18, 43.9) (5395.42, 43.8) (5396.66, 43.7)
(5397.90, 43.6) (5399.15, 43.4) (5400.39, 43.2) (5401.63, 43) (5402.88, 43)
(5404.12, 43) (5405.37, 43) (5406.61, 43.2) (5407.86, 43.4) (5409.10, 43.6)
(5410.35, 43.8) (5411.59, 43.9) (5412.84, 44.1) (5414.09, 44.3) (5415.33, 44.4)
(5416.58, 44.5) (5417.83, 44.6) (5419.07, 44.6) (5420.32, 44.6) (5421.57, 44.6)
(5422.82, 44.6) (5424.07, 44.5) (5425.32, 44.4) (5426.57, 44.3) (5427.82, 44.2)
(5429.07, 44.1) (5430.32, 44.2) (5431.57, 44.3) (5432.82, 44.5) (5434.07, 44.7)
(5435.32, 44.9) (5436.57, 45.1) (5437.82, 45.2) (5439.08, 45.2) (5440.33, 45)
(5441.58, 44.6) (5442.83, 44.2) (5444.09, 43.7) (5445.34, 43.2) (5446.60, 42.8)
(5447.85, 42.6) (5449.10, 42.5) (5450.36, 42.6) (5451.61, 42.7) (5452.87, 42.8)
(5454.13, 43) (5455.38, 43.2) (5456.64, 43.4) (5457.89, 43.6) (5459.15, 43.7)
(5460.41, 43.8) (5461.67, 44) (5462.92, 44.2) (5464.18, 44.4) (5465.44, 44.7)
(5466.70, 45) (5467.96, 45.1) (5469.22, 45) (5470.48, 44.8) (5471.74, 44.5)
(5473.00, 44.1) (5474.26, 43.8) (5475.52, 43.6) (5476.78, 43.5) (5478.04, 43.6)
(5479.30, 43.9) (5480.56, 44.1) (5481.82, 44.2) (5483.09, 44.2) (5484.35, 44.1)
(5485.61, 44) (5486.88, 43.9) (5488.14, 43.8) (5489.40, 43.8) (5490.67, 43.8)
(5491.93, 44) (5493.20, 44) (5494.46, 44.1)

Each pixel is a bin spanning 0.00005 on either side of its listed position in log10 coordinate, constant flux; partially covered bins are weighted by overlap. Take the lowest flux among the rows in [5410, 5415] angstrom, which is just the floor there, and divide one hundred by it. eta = 2.28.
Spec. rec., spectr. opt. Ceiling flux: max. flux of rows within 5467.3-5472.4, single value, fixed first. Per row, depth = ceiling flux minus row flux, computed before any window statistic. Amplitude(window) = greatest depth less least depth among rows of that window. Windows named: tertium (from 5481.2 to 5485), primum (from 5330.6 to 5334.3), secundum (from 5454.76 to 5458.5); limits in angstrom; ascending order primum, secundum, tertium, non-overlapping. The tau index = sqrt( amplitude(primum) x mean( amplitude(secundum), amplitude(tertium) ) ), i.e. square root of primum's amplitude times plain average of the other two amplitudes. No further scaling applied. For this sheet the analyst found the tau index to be 0.27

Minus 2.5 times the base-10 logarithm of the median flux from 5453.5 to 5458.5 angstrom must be -4.09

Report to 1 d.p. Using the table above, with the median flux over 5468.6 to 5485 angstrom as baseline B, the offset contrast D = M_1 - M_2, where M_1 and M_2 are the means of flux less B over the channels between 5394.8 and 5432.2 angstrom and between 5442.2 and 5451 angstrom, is 0.8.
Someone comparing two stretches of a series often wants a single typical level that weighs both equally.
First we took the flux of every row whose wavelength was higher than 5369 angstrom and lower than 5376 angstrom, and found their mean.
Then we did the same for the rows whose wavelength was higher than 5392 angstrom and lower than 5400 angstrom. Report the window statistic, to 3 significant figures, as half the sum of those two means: 43.6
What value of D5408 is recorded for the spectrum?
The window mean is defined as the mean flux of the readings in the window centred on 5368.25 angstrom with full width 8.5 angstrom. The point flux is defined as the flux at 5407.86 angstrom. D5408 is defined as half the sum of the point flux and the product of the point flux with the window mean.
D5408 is 952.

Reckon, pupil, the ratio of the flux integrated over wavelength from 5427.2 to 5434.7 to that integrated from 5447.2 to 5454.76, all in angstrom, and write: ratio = 1.03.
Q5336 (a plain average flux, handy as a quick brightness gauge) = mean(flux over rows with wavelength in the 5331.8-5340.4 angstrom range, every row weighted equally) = 43.94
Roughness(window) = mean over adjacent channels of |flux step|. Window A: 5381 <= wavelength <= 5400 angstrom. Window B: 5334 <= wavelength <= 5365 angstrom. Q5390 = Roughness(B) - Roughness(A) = 0.00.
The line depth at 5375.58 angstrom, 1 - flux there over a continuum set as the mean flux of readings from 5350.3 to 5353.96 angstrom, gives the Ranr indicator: 0.011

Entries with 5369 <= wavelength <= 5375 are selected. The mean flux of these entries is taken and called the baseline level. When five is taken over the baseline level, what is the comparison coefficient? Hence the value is 0.116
